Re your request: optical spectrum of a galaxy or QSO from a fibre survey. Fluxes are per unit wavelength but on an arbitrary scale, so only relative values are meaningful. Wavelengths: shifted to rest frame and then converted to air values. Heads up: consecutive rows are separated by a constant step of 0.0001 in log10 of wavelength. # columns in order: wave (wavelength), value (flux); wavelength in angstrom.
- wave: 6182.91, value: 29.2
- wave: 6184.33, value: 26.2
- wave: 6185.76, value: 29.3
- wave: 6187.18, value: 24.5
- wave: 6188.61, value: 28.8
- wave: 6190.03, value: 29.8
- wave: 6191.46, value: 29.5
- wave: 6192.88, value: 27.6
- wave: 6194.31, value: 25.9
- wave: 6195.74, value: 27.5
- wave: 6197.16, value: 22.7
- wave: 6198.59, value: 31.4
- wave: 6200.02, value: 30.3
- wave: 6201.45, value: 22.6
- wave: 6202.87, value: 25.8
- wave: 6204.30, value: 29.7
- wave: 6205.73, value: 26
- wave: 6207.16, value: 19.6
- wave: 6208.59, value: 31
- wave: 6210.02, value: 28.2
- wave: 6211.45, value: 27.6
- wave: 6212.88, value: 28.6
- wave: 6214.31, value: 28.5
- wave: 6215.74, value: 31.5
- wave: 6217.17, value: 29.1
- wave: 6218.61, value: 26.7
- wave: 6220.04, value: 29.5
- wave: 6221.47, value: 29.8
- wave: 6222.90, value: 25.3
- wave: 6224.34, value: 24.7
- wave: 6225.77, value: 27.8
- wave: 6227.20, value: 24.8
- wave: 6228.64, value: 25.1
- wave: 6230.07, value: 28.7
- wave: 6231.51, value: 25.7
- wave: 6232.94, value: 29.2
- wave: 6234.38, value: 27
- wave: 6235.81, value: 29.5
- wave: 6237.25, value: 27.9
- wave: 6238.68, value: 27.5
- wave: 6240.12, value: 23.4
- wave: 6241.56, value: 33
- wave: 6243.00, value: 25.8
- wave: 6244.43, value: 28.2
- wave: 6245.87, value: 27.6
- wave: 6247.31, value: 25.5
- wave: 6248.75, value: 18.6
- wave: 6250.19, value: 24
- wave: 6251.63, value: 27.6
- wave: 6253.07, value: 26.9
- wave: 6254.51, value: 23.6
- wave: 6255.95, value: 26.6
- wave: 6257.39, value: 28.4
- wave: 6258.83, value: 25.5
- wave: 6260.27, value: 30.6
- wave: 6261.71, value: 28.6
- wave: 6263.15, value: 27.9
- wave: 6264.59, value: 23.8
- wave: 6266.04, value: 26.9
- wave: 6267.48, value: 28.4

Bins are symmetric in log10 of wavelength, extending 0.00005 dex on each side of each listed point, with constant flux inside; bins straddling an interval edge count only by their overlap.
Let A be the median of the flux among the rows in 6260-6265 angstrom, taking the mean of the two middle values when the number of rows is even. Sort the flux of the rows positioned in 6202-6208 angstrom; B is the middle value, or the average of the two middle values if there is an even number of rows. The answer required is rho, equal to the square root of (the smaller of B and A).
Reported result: 5.09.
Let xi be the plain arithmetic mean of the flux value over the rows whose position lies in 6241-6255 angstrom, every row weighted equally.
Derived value 26.1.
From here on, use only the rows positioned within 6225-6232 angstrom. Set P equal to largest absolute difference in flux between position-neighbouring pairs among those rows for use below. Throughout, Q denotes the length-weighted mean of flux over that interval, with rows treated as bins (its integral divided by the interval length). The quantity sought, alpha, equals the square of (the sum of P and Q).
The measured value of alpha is 902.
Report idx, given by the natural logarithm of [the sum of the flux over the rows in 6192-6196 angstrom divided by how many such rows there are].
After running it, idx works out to 3.30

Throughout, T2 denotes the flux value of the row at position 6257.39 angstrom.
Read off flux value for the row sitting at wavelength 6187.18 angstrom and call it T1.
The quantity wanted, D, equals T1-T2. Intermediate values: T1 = 24.5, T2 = 28.4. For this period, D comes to -4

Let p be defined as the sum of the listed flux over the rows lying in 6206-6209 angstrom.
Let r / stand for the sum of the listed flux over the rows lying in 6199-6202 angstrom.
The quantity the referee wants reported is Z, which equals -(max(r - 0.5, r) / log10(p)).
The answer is -31.0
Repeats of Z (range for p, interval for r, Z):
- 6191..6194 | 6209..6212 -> -31.8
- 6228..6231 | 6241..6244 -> -34.0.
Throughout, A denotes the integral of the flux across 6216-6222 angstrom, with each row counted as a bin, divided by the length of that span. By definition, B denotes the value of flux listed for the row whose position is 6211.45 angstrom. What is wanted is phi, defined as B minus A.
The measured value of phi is -1.3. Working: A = 28.9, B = 27.6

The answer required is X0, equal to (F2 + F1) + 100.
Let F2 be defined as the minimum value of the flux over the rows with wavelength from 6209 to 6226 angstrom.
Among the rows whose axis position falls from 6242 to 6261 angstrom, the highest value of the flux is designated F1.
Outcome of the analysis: 155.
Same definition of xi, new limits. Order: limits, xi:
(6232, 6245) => 27.9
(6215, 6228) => 27.7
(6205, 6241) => 27.3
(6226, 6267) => 26.7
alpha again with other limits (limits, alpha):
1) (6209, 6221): 1011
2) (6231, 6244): 1393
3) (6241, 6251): 1102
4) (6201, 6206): 908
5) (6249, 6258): 862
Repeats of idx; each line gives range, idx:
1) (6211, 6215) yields 3.34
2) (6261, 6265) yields 3.29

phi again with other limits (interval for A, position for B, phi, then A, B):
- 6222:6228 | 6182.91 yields 3.4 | 25.8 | 29.2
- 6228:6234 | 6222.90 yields -1.9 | 27.2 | 25.3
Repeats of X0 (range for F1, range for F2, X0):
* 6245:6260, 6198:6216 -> 148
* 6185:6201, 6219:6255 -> 150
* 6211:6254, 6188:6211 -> 153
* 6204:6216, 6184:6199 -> 154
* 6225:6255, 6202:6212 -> 153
